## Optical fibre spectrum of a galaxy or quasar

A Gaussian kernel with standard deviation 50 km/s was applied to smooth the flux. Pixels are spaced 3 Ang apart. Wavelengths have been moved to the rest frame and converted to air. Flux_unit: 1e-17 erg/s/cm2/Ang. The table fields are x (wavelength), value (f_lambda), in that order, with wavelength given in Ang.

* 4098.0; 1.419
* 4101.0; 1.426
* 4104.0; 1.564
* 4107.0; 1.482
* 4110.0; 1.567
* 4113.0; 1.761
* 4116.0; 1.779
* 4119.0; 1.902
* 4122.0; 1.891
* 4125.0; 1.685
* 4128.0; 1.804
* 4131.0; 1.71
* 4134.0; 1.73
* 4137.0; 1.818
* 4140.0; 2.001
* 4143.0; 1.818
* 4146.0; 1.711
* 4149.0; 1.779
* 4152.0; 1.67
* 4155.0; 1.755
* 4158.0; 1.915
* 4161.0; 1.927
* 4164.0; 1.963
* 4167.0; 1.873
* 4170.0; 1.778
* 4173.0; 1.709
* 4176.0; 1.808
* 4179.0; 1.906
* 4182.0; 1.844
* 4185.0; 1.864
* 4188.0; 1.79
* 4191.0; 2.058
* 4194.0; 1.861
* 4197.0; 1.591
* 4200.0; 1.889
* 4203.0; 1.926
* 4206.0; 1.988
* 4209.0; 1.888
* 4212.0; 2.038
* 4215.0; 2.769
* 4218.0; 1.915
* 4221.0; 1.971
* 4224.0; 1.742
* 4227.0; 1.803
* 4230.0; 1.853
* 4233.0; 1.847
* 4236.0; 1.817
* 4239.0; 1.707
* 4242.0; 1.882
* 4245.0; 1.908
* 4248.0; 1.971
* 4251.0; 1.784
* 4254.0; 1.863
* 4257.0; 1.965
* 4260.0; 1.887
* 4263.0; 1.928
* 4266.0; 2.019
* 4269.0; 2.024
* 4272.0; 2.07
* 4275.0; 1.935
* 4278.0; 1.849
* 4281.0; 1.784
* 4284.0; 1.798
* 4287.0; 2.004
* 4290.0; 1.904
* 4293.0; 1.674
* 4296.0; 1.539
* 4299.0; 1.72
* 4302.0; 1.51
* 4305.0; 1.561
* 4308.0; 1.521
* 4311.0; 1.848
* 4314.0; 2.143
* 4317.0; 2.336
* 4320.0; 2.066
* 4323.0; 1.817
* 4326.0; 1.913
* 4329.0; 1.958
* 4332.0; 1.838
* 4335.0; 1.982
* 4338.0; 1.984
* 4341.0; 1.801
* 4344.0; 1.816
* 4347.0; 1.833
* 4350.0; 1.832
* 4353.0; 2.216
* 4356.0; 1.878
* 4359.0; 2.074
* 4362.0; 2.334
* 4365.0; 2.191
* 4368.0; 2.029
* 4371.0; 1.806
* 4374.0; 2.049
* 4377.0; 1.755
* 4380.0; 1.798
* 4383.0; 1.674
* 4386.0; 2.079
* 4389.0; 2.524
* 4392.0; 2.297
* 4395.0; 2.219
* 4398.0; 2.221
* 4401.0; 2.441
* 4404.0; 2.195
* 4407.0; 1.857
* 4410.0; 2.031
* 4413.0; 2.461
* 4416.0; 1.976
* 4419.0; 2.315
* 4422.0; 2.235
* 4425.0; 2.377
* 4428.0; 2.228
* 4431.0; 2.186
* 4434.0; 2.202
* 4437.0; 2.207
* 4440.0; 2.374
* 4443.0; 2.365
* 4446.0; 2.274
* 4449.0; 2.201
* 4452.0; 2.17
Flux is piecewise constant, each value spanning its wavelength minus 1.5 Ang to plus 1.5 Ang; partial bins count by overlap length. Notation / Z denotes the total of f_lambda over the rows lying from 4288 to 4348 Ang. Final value 36.8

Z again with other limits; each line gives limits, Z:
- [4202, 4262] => 38.5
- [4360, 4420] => 42.3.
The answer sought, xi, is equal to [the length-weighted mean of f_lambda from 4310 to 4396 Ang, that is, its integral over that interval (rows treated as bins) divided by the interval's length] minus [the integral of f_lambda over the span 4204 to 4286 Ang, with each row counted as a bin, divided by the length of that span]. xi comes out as 0.08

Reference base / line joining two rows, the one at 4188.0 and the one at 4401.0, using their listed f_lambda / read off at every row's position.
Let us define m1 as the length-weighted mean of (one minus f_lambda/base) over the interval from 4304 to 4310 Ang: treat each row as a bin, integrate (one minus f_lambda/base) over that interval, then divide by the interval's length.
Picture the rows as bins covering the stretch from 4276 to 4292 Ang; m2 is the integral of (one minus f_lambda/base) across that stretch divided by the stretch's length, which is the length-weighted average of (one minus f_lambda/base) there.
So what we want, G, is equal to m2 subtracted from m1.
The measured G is 0.17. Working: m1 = 0.27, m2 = 0.11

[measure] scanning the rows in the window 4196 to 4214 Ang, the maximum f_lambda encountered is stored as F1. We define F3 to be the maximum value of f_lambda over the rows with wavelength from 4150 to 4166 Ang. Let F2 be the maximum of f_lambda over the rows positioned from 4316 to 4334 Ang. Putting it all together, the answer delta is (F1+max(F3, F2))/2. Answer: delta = 2.19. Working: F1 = 2.038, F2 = 2.336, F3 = 1.963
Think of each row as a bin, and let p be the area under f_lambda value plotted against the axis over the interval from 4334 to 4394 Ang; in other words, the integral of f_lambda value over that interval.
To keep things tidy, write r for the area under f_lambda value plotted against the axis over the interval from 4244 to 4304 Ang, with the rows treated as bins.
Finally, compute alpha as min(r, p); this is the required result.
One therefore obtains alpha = 111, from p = 120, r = 111.2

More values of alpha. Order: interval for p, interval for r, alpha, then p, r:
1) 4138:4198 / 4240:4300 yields 110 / 110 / 112.5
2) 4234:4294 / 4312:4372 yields 113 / 113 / 119.6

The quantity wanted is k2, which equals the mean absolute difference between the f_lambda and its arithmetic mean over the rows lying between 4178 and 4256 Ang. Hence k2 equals 0.109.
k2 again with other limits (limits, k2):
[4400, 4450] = 0.117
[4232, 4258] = 0.064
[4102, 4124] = 0.145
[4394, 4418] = 0.165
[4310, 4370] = 0.143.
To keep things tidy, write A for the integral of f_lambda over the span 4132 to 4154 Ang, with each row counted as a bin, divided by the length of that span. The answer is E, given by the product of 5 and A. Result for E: 8.9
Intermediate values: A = 1.79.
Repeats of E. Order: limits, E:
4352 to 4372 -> 10.4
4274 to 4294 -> 9.3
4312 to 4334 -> 10.0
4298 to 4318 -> 9.0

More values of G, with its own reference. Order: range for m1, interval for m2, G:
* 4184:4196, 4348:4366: -0.15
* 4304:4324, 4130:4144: 0.24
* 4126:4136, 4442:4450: -0.20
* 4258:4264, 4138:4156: 0.13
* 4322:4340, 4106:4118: 0.21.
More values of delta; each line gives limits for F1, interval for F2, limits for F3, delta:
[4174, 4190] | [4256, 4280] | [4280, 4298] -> 1.99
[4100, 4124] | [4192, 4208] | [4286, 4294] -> 1.95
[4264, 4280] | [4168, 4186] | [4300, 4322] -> 2.20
